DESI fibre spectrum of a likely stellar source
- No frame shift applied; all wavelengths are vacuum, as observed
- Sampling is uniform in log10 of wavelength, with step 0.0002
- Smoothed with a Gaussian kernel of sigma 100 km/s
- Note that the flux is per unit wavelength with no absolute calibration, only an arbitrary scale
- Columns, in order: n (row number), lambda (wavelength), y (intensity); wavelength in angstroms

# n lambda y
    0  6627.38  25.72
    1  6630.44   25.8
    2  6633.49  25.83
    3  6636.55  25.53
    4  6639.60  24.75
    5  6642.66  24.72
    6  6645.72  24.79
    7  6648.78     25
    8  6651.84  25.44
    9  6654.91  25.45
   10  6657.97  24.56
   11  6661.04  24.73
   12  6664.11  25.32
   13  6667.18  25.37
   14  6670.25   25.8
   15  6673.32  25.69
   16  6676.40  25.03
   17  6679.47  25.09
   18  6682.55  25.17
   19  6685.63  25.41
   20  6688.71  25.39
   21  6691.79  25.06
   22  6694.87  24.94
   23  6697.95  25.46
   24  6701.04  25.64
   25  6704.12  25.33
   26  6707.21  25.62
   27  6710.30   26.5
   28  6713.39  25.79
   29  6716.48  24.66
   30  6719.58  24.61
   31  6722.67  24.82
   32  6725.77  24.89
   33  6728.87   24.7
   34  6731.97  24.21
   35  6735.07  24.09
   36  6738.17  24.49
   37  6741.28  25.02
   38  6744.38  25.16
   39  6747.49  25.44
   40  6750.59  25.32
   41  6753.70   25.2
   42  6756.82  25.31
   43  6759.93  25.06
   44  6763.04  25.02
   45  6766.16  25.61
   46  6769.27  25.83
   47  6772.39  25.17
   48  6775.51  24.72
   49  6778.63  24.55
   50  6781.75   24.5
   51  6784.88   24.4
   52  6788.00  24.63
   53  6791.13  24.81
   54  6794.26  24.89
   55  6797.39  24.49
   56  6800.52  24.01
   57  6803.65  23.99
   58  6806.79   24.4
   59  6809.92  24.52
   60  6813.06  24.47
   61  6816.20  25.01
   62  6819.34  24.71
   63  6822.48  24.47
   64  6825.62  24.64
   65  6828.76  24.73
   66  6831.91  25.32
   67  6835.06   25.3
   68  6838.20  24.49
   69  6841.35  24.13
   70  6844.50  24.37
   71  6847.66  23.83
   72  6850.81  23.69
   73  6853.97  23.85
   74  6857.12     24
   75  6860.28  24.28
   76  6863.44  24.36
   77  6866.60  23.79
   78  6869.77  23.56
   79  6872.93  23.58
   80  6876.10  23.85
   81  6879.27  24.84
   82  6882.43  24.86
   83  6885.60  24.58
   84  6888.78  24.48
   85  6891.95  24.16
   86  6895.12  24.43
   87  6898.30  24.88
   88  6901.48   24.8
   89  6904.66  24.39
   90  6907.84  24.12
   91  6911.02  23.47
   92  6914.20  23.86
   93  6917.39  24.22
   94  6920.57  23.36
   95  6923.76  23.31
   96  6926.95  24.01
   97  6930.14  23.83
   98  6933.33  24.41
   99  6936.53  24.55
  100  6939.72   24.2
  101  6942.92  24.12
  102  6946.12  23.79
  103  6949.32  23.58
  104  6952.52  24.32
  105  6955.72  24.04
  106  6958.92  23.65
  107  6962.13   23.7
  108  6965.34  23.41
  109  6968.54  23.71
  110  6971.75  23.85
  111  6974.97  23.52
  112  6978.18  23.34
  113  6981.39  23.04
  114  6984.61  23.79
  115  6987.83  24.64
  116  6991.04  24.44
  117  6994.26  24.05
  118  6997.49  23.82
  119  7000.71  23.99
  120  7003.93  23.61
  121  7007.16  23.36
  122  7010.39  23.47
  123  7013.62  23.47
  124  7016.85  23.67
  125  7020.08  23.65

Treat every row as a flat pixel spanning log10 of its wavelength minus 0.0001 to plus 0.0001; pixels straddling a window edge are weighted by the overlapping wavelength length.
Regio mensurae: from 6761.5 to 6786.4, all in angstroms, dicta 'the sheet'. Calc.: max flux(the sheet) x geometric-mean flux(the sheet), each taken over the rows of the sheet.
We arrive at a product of 645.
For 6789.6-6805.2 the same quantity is 608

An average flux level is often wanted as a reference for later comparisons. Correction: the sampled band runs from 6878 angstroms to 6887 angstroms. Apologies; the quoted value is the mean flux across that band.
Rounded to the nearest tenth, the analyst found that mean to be 24.8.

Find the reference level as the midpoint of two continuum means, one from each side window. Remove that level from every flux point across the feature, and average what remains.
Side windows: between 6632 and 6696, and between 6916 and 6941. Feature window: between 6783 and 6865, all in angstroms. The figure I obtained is -0.14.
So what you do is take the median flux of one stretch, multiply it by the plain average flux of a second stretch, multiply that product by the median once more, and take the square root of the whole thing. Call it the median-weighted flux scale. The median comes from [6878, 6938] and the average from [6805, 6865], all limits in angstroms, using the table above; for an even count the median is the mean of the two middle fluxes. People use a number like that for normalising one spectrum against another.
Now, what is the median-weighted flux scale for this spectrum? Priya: 121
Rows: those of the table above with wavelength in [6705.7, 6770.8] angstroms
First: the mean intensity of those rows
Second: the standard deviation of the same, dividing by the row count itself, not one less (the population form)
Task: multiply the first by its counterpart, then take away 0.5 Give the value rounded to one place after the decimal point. 13.6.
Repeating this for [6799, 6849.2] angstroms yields 9.7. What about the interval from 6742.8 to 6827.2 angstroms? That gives 10.7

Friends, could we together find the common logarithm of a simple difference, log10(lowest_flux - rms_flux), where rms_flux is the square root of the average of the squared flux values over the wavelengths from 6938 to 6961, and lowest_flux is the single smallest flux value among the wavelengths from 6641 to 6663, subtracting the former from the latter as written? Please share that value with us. -0.2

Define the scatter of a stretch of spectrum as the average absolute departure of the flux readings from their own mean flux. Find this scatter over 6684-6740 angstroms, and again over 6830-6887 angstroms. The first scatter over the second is 1.09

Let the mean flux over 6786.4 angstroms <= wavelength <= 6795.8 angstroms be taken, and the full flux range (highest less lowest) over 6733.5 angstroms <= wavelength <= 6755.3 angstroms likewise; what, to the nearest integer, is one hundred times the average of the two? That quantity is 1306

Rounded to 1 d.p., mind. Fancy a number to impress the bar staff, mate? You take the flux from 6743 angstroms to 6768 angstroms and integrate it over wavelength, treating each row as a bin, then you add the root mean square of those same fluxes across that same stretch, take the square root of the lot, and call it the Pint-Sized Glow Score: 25.6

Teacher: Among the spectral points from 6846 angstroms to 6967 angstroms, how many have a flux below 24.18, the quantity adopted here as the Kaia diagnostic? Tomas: 23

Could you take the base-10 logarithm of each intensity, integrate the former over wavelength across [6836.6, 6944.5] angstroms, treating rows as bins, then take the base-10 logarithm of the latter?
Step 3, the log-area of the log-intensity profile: 2.17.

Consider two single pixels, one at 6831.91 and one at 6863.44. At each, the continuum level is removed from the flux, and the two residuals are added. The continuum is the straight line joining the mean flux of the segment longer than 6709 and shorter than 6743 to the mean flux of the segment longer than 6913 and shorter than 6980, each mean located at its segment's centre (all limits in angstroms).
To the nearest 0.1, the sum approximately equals 1.1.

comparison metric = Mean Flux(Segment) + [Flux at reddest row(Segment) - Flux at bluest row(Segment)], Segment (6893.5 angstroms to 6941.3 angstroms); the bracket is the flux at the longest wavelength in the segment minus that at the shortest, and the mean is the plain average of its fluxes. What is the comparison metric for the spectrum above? 23.9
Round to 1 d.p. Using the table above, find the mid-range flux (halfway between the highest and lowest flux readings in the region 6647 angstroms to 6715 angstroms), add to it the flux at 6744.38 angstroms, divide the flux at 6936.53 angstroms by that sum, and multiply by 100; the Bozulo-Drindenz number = 48.4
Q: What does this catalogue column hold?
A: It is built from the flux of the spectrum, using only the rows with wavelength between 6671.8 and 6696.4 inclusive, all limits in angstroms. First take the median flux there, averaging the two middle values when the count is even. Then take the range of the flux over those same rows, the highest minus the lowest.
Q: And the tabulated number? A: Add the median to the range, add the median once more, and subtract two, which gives 49.0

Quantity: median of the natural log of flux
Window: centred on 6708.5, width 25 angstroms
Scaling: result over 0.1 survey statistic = 32.4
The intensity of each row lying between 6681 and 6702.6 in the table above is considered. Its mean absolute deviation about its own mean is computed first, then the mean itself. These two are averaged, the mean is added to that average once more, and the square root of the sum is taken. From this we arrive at 6.17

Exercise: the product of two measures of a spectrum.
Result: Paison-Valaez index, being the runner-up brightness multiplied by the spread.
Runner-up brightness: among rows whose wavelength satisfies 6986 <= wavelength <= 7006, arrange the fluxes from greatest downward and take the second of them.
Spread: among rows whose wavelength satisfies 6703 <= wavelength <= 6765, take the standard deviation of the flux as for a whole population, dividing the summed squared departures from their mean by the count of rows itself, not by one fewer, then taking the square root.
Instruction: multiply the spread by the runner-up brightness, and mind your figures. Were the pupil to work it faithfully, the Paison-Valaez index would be 13.2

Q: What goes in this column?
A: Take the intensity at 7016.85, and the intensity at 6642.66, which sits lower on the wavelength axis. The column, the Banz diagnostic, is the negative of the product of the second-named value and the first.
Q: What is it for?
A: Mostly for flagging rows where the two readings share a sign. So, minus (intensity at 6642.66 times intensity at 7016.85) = -585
